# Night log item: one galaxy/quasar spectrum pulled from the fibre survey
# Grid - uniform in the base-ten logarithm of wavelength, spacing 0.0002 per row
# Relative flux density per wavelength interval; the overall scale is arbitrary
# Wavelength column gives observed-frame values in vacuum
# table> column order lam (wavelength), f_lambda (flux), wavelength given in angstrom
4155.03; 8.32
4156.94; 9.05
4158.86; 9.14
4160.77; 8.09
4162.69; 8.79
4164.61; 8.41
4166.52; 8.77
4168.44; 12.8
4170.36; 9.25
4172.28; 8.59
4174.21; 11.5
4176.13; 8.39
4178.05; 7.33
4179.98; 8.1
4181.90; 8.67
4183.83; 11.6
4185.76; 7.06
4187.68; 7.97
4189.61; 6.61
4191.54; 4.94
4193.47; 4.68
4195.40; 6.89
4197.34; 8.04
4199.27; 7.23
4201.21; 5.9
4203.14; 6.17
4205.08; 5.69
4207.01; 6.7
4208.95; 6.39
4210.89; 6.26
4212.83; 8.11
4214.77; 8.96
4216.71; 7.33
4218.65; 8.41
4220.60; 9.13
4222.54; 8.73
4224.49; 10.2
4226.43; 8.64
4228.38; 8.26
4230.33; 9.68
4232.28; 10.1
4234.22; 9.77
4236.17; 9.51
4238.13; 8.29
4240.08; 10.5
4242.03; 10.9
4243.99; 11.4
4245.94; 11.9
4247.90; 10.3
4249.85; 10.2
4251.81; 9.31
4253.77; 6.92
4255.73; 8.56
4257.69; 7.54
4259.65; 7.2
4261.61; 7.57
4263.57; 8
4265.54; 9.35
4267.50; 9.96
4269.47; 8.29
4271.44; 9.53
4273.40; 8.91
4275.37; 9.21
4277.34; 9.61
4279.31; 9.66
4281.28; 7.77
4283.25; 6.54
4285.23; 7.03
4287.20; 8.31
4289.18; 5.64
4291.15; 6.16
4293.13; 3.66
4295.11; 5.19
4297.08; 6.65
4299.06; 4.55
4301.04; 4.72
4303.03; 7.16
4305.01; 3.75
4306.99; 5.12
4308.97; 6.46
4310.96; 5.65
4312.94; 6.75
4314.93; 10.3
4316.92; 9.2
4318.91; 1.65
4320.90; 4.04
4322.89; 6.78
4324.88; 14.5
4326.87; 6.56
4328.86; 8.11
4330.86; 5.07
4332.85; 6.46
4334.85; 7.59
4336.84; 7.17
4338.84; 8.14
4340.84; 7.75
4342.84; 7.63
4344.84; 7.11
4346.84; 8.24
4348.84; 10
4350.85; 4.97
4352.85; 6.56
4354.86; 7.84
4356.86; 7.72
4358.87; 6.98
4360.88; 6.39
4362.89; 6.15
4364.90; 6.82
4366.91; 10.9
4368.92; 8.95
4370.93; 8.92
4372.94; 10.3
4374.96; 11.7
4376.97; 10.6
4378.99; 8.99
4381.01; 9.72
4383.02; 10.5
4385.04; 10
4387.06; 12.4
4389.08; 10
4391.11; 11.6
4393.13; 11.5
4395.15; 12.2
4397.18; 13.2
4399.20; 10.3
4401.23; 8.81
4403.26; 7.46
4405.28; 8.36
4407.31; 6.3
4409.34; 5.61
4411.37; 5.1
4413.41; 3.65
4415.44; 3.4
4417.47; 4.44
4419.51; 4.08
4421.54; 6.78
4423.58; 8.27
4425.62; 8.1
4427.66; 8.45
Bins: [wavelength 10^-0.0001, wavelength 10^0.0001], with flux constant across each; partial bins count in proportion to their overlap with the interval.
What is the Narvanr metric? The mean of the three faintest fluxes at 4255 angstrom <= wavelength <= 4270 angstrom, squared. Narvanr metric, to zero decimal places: 55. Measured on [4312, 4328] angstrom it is 17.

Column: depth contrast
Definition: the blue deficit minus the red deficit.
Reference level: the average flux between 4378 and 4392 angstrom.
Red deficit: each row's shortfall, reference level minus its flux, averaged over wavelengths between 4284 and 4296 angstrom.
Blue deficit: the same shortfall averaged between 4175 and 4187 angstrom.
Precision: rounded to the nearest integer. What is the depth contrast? -3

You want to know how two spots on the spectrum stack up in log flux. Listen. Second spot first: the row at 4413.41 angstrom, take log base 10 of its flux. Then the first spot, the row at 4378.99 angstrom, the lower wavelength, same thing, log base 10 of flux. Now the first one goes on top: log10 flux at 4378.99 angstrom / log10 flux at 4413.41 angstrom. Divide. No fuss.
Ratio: 1.70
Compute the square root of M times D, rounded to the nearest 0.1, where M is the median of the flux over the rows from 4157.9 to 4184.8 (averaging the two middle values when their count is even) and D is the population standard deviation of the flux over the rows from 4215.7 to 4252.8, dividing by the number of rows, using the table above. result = 3.1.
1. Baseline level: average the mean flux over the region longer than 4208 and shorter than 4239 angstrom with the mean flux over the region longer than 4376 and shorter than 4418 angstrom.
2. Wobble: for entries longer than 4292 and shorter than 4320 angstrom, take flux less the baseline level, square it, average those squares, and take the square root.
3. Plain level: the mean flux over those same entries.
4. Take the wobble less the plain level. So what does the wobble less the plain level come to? -2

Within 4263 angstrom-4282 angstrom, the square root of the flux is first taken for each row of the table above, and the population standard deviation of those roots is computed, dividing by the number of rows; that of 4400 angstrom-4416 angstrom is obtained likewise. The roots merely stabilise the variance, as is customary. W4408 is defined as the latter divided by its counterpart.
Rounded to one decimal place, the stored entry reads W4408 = 3.2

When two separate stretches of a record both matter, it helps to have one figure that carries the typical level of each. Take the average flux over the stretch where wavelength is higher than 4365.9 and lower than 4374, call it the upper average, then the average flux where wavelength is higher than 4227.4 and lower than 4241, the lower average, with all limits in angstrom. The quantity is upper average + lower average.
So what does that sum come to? 19.2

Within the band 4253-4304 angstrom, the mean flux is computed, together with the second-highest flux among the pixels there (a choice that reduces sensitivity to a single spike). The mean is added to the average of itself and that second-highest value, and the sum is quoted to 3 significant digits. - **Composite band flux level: 16.0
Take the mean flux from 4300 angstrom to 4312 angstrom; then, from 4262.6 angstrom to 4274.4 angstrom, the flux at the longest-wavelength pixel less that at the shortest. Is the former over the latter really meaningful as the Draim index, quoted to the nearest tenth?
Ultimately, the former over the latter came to 6.0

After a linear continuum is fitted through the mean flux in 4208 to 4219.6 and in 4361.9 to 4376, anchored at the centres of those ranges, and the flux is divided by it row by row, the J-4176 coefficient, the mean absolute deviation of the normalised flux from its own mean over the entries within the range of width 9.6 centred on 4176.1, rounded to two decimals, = 0.15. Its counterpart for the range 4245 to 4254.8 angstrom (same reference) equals 0.17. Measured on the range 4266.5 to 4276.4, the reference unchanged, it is 0.06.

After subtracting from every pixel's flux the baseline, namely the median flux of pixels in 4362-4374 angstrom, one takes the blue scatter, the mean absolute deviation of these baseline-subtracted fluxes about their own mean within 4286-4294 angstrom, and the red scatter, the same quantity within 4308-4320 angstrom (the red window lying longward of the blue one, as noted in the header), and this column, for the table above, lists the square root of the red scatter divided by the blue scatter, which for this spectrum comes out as 1.3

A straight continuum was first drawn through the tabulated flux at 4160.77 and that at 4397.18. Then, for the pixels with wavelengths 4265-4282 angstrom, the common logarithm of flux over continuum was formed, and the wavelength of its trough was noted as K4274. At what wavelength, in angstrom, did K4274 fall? 4281.28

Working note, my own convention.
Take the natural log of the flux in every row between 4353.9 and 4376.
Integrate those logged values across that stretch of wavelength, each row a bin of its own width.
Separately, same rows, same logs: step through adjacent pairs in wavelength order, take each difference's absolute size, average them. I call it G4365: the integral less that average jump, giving 46.5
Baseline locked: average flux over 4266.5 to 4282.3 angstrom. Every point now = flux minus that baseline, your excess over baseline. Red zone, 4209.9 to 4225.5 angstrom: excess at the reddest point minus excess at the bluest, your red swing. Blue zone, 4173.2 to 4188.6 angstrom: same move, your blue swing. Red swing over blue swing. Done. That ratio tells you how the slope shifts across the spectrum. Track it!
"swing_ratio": -1.1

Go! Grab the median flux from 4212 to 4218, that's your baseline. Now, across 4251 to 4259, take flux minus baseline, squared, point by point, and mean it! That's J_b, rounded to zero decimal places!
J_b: 1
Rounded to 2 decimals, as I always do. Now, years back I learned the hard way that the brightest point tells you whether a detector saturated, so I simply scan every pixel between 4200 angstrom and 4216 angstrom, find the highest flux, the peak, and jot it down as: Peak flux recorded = 8.96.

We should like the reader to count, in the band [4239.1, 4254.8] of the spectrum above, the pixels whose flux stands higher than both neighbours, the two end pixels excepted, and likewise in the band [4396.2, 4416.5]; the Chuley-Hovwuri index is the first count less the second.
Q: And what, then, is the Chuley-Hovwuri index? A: 0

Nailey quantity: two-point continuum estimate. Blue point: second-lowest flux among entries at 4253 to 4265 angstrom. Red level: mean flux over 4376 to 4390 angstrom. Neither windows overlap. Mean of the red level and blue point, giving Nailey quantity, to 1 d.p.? 8.8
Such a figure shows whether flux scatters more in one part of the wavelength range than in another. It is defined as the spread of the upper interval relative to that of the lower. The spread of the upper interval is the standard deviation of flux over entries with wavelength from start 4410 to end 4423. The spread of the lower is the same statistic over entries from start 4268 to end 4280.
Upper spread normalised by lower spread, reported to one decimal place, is 2.3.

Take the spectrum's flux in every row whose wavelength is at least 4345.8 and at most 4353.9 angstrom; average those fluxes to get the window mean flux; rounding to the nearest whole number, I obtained 7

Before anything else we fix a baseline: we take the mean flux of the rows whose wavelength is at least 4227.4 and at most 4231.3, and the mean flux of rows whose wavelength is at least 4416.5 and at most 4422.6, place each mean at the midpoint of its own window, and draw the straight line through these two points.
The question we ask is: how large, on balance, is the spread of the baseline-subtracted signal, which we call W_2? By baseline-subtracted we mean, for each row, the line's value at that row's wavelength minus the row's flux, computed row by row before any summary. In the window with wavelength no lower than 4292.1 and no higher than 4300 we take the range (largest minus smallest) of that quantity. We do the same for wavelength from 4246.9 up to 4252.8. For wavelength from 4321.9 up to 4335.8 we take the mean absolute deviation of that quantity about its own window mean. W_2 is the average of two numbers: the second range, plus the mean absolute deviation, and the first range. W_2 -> 3.0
